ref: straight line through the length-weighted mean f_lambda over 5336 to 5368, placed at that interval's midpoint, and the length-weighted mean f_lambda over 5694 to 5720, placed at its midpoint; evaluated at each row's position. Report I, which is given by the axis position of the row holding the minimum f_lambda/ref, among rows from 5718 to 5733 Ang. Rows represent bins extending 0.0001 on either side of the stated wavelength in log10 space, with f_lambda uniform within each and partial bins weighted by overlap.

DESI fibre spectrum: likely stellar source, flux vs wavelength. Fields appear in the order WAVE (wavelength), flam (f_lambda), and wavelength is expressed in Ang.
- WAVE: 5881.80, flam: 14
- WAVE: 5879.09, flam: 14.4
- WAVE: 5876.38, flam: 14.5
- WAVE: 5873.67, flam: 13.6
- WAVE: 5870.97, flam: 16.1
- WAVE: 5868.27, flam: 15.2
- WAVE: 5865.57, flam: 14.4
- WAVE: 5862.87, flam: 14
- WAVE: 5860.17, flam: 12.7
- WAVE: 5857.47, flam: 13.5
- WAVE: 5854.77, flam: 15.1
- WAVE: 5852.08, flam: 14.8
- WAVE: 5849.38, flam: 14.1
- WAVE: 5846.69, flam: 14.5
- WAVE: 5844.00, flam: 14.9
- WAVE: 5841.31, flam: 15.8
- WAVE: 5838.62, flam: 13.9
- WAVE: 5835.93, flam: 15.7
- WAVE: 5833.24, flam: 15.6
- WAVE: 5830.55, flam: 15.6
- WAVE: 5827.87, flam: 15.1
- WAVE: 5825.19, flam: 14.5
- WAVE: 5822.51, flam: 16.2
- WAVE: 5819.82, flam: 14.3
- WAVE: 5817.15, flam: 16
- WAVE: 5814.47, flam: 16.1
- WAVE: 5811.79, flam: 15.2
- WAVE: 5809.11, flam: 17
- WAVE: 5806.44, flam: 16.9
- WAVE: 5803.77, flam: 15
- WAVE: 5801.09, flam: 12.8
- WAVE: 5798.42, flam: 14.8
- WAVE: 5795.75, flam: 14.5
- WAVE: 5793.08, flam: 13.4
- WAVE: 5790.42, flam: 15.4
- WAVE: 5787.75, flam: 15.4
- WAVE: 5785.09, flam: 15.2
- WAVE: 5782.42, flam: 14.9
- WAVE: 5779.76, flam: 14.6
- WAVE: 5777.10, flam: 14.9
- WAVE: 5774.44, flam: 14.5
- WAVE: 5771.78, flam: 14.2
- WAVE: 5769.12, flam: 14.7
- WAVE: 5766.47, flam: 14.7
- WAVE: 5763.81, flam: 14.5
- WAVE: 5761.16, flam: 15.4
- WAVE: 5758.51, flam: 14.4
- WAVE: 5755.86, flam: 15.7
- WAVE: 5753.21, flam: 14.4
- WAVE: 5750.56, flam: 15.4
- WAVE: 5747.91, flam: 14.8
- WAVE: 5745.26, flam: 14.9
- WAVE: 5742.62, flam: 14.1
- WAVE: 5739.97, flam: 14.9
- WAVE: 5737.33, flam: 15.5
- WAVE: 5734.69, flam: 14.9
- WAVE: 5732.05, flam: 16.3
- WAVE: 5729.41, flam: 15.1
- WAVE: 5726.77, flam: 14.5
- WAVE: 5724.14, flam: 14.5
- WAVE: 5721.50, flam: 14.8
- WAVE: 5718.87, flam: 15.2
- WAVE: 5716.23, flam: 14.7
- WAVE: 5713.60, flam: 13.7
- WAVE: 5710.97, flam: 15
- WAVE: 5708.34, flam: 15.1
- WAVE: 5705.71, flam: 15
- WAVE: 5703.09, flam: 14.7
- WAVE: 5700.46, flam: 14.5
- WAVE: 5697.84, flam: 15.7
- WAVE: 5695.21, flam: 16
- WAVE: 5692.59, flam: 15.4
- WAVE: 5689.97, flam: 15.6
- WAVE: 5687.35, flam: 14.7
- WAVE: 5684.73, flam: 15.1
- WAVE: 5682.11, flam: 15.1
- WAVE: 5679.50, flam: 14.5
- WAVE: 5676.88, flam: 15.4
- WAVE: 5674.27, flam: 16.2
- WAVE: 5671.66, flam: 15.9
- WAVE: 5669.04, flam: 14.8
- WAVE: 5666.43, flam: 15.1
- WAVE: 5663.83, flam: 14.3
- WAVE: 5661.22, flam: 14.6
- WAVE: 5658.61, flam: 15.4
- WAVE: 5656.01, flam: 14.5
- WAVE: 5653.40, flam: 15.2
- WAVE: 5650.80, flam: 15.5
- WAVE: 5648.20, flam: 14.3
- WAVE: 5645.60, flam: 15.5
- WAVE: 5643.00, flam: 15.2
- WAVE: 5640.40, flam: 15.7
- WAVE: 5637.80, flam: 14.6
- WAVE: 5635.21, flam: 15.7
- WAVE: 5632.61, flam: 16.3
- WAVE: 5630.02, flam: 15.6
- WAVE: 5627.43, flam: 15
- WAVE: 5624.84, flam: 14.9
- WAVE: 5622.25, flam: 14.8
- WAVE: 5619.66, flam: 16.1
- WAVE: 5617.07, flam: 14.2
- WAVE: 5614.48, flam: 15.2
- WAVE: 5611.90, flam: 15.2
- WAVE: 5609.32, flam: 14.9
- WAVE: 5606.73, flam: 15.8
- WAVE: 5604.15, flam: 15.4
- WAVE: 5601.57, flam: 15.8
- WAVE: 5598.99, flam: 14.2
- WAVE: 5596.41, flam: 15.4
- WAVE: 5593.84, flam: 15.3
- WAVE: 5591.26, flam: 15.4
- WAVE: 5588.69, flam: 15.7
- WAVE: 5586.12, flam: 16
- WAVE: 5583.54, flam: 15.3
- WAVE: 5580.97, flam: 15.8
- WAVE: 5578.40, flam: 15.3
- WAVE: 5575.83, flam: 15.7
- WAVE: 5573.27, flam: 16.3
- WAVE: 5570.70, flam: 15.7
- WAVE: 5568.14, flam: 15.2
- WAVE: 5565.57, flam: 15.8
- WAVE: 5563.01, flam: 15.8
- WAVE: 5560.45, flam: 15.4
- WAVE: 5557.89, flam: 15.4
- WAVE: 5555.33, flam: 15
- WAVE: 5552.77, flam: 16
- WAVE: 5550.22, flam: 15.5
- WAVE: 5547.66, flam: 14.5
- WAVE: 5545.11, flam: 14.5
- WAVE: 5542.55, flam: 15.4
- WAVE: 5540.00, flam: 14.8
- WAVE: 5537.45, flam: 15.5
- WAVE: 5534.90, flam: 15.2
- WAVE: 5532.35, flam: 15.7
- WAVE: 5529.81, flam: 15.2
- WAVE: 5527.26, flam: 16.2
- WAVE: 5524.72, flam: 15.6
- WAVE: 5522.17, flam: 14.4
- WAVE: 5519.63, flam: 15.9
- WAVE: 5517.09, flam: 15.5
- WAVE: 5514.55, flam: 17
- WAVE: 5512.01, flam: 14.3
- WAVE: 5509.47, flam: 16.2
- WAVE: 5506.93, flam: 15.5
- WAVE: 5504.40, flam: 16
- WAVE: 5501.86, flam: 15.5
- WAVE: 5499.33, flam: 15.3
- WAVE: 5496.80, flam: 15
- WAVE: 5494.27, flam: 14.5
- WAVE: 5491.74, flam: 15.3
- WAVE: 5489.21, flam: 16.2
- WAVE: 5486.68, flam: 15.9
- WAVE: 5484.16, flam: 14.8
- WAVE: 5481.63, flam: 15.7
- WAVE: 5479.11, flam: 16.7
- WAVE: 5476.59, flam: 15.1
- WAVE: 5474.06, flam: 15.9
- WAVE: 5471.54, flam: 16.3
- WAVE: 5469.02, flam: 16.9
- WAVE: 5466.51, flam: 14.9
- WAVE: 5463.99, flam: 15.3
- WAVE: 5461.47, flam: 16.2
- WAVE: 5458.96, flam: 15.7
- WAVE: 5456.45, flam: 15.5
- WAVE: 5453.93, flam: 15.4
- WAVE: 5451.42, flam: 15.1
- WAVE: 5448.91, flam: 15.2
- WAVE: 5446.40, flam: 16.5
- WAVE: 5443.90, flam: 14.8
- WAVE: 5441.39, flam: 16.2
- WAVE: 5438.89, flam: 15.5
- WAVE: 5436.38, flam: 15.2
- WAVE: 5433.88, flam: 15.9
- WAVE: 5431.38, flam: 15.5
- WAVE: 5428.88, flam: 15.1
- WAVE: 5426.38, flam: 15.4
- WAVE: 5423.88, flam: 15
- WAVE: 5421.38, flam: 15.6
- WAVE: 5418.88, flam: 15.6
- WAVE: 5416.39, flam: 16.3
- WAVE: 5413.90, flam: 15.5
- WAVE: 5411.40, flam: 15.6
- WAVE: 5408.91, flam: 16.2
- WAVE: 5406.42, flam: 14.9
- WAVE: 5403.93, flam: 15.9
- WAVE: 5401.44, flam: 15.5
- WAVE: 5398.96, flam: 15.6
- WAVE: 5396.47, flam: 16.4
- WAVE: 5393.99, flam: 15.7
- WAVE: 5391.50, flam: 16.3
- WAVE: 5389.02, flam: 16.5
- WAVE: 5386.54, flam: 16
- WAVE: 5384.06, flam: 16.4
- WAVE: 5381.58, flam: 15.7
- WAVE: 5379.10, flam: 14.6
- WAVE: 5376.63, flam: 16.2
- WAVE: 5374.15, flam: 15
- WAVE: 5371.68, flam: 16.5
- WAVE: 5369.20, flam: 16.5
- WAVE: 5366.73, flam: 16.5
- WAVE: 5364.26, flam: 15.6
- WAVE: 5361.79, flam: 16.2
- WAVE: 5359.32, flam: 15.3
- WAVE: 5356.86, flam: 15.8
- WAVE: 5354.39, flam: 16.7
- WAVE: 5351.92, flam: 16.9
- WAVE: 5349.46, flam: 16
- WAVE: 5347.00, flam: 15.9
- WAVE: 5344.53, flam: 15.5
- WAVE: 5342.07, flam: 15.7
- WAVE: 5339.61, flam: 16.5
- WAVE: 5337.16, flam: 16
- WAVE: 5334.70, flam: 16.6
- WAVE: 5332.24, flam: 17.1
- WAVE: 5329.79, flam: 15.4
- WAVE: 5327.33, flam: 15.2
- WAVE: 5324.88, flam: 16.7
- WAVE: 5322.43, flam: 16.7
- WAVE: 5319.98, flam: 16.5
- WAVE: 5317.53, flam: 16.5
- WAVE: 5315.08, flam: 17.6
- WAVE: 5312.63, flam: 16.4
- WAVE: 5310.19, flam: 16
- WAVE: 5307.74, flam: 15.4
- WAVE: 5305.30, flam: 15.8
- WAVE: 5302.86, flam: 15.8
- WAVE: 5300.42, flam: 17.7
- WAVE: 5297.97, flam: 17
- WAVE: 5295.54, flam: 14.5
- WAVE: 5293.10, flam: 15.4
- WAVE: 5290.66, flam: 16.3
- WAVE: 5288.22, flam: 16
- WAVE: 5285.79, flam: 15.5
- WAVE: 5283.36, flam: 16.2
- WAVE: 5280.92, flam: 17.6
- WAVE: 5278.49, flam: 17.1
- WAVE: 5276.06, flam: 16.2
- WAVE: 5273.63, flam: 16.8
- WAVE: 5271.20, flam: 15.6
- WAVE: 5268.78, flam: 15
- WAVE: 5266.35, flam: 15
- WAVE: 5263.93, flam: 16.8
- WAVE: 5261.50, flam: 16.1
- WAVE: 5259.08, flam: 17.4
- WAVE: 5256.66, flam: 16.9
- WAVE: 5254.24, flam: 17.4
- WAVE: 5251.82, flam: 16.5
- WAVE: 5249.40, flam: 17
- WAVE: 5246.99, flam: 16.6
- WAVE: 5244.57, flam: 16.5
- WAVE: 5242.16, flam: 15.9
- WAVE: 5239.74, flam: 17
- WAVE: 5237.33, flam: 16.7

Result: 5724.14 Ang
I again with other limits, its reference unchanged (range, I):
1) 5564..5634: 5598.99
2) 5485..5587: 5512.01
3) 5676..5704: 5679.50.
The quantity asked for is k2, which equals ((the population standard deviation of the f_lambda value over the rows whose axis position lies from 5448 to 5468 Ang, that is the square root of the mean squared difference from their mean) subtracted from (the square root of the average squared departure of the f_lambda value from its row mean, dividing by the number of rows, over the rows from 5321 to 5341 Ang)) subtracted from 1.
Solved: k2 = 0.74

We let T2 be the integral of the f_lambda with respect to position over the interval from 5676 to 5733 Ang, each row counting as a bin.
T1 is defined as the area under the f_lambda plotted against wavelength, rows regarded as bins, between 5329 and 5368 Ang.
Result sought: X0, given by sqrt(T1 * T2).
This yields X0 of 733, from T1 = 629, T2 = 856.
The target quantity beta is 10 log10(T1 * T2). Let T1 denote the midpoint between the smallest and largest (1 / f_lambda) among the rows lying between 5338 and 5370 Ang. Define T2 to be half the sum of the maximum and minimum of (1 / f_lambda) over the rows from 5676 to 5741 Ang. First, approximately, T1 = 0.062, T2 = 0.0672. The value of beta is -23.79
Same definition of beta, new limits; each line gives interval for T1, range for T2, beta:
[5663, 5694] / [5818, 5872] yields -23.35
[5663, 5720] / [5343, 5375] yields -23.73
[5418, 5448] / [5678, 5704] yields -23.75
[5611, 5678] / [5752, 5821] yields -23.46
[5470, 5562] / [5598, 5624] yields -23.70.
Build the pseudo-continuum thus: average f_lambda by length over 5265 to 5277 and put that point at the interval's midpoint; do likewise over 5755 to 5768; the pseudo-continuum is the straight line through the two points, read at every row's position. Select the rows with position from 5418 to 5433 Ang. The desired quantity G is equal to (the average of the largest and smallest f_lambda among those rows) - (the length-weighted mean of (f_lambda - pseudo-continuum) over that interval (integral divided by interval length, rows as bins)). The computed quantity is 15.4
